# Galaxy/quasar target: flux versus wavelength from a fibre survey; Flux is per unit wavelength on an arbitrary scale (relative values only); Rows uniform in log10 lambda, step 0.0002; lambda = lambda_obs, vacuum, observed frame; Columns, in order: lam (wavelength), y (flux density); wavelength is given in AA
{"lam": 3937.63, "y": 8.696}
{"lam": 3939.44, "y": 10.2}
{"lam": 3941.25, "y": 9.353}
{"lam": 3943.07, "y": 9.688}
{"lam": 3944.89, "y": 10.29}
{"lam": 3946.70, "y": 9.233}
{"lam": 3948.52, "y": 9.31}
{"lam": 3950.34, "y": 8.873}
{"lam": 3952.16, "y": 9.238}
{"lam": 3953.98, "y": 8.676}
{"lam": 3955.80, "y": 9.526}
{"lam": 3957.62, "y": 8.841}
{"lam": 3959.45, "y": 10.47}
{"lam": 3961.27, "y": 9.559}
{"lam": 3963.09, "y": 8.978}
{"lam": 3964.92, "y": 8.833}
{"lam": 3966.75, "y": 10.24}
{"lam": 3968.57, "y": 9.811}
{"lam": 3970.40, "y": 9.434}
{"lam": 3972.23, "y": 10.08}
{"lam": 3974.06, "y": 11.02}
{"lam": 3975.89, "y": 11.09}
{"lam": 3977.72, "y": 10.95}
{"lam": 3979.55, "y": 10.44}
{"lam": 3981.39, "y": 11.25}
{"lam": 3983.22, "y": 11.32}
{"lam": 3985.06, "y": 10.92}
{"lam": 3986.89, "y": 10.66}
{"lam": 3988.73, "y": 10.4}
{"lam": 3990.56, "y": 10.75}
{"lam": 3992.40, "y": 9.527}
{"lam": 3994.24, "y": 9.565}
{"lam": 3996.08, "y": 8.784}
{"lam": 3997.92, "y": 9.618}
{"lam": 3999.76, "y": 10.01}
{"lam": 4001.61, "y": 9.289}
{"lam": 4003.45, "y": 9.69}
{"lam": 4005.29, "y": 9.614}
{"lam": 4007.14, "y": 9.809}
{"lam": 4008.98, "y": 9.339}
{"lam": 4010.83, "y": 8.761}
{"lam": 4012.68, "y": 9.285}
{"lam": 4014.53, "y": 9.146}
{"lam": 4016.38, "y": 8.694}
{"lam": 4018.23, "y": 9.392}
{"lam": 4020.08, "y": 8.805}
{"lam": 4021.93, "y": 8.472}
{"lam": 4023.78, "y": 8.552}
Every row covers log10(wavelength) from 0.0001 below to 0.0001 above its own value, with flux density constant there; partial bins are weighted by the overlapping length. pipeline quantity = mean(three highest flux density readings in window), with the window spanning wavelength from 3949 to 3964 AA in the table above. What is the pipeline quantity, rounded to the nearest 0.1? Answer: 9.9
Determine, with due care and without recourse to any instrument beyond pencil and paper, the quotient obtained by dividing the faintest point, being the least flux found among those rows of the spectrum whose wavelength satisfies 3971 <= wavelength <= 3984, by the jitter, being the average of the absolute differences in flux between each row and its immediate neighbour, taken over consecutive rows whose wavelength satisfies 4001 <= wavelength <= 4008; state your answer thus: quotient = 45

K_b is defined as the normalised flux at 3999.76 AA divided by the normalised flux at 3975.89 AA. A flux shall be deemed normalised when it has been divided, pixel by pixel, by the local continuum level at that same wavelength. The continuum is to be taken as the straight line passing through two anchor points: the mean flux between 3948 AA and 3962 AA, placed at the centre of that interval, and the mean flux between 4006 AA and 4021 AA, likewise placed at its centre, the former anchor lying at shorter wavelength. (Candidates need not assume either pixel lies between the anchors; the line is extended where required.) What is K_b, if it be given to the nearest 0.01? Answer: 0.91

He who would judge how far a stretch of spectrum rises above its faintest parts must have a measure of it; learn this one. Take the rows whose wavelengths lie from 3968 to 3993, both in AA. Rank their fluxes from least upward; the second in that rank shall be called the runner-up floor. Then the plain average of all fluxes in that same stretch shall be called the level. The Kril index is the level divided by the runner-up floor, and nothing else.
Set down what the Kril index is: 1.11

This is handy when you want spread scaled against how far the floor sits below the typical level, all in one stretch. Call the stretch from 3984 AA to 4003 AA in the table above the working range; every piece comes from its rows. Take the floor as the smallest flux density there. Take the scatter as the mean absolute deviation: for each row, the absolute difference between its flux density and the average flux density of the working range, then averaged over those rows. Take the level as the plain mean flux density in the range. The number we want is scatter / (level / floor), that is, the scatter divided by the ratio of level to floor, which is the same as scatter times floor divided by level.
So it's 0.53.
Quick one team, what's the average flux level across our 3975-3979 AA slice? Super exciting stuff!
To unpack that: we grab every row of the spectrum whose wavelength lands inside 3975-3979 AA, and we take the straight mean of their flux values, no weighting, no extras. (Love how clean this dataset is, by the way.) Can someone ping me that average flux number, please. 11.0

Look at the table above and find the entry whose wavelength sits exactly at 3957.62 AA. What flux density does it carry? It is 8.841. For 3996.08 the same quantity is 8.784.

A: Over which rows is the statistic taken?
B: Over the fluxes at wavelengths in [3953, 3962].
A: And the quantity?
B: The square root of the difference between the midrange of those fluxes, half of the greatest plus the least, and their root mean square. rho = 0.37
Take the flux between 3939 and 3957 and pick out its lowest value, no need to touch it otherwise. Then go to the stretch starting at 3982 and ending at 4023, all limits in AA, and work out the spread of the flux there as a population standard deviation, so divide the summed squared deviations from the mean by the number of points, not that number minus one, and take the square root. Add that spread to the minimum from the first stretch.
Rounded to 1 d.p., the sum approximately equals 9.4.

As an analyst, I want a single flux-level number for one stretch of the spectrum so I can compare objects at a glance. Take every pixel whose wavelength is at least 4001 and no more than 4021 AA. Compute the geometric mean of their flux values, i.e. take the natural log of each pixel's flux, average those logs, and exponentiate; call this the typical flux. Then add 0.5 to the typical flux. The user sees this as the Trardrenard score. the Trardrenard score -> 9.7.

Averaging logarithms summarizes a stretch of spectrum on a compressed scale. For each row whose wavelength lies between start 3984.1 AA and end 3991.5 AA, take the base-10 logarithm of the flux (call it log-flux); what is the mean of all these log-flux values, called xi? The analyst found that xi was 1.03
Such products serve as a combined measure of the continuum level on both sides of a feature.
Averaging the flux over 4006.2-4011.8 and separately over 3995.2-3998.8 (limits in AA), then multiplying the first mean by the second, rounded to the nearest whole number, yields 86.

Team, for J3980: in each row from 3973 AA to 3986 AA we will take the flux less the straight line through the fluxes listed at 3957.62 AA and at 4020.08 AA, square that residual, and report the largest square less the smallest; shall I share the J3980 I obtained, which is 3.6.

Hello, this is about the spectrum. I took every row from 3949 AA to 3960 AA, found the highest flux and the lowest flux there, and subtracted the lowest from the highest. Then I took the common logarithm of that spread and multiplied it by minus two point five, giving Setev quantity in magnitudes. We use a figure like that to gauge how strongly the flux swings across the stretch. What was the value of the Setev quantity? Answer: -0.6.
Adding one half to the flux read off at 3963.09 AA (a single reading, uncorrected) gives 9.5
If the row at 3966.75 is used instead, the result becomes 10.7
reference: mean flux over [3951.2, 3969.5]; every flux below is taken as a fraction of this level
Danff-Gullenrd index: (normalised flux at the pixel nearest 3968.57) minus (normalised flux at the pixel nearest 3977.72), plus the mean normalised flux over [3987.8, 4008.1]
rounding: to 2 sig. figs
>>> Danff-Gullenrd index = 0.91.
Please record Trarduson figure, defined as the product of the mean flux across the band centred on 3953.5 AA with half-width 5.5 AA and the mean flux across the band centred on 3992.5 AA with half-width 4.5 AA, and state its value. 89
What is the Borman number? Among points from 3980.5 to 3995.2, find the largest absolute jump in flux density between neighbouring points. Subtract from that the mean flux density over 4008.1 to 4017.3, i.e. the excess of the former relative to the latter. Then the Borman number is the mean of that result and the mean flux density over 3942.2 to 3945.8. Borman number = 1.1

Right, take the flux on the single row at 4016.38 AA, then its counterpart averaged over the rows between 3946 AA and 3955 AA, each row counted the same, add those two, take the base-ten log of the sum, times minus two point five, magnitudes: -3.12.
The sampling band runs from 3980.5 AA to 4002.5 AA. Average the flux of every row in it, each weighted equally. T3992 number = 10.2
